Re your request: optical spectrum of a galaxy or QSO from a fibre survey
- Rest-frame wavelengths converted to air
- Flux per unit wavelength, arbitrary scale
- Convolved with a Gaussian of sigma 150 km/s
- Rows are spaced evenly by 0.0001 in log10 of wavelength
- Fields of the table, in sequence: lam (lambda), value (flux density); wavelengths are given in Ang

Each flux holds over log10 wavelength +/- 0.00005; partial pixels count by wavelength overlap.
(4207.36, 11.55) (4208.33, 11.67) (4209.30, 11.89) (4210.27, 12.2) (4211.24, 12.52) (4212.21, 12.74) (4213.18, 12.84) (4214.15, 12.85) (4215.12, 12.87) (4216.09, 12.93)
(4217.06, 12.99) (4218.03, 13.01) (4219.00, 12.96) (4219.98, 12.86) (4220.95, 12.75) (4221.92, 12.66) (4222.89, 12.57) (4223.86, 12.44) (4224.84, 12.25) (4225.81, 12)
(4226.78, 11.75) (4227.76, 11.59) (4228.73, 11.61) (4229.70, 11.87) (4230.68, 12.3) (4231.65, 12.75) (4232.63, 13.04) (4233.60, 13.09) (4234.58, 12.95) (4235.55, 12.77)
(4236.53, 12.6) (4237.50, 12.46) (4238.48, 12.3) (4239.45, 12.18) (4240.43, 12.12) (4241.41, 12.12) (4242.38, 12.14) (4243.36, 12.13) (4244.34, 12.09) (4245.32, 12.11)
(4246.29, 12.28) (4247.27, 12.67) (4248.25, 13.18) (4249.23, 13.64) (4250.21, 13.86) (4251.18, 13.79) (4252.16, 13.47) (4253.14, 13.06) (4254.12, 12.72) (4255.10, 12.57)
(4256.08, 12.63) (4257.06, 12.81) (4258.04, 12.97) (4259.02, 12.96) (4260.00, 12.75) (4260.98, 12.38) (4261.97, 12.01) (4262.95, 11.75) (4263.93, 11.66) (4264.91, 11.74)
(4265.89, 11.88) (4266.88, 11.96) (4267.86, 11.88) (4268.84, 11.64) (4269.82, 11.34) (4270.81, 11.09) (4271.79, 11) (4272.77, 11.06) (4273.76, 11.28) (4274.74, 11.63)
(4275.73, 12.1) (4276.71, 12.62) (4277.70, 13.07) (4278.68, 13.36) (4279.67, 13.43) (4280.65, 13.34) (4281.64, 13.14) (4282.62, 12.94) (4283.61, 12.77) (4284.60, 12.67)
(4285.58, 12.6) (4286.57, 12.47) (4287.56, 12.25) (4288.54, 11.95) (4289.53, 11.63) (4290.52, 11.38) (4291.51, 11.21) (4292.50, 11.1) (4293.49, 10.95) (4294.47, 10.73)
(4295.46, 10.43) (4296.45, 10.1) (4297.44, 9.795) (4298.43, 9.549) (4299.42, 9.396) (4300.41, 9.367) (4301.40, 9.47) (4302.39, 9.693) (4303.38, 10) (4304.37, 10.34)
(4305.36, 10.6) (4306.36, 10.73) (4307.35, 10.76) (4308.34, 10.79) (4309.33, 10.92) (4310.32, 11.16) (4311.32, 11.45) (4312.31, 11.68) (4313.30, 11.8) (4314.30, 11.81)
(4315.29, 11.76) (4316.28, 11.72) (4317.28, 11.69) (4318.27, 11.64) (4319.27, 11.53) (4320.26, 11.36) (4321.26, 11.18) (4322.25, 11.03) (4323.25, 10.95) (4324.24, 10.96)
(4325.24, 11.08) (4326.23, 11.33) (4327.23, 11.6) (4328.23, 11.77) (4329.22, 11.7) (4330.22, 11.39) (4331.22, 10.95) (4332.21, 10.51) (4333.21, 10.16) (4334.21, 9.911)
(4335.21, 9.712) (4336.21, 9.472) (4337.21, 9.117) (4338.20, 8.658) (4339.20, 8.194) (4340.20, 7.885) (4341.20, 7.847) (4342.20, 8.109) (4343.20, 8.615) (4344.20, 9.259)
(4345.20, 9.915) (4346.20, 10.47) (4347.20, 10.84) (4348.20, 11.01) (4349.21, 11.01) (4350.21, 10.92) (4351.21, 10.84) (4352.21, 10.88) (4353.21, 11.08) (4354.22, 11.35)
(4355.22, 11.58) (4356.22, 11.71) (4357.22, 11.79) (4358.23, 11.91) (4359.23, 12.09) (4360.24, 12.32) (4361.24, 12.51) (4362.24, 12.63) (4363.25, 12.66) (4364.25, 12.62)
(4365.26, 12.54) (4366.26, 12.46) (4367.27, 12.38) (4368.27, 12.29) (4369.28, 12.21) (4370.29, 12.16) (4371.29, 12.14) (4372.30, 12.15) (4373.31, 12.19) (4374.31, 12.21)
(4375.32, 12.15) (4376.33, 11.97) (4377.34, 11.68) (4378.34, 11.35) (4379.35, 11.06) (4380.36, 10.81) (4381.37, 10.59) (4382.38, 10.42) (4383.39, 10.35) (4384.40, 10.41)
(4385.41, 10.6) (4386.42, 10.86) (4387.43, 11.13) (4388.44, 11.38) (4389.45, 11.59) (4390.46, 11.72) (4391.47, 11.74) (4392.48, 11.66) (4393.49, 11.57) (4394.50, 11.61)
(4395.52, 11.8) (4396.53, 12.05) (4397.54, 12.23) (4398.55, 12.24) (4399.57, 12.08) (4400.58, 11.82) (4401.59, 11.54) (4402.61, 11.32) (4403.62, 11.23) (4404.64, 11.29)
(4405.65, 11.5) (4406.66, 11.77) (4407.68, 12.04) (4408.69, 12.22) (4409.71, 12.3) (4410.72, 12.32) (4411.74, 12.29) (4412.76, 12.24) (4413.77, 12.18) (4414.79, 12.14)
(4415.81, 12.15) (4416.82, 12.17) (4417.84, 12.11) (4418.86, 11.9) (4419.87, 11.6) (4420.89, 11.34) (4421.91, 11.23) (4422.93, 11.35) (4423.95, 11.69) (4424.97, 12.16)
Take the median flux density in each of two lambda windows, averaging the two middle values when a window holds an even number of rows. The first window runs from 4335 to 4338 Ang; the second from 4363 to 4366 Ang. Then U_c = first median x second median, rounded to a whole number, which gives 120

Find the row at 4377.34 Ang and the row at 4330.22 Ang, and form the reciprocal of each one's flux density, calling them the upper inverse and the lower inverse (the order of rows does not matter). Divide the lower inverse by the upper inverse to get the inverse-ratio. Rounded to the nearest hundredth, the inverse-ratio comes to 1.03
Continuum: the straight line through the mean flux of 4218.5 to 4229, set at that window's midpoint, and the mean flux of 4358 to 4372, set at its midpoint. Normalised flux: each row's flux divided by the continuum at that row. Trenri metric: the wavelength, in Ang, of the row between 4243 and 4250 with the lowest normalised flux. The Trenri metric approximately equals 4244.34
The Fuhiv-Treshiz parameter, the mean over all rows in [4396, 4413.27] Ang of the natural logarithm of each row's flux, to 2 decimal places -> 2.48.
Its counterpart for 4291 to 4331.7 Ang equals 2.39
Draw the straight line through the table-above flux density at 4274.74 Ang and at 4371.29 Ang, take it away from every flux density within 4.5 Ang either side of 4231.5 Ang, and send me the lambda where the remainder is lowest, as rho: 4227.76 Ang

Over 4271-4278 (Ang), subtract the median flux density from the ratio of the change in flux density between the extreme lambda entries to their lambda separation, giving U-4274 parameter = -11.3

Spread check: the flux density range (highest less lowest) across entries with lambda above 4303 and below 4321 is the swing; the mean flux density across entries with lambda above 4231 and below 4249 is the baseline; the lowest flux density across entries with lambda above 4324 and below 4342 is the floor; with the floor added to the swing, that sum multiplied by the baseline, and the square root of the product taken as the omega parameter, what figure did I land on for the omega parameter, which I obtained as 11.0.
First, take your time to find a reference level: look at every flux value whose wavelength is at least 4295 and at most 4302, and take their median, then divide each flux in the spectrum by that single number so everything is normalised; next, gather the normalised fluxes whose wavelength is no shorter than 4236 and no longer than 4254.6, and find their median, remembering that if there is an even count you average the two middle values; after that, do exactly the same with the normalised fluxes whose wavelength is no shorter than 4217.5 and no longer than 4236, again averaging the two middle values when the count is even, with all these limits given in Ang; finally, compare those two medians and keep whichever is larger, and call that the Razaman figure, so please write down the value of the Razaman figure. 1.33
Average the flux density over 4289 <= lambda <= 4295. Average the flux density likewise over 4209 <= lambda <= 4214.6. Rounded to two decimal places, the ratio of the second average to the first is 1.12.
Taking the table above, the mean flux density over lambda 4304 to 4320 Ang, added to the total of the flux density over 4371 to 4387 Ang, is 192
